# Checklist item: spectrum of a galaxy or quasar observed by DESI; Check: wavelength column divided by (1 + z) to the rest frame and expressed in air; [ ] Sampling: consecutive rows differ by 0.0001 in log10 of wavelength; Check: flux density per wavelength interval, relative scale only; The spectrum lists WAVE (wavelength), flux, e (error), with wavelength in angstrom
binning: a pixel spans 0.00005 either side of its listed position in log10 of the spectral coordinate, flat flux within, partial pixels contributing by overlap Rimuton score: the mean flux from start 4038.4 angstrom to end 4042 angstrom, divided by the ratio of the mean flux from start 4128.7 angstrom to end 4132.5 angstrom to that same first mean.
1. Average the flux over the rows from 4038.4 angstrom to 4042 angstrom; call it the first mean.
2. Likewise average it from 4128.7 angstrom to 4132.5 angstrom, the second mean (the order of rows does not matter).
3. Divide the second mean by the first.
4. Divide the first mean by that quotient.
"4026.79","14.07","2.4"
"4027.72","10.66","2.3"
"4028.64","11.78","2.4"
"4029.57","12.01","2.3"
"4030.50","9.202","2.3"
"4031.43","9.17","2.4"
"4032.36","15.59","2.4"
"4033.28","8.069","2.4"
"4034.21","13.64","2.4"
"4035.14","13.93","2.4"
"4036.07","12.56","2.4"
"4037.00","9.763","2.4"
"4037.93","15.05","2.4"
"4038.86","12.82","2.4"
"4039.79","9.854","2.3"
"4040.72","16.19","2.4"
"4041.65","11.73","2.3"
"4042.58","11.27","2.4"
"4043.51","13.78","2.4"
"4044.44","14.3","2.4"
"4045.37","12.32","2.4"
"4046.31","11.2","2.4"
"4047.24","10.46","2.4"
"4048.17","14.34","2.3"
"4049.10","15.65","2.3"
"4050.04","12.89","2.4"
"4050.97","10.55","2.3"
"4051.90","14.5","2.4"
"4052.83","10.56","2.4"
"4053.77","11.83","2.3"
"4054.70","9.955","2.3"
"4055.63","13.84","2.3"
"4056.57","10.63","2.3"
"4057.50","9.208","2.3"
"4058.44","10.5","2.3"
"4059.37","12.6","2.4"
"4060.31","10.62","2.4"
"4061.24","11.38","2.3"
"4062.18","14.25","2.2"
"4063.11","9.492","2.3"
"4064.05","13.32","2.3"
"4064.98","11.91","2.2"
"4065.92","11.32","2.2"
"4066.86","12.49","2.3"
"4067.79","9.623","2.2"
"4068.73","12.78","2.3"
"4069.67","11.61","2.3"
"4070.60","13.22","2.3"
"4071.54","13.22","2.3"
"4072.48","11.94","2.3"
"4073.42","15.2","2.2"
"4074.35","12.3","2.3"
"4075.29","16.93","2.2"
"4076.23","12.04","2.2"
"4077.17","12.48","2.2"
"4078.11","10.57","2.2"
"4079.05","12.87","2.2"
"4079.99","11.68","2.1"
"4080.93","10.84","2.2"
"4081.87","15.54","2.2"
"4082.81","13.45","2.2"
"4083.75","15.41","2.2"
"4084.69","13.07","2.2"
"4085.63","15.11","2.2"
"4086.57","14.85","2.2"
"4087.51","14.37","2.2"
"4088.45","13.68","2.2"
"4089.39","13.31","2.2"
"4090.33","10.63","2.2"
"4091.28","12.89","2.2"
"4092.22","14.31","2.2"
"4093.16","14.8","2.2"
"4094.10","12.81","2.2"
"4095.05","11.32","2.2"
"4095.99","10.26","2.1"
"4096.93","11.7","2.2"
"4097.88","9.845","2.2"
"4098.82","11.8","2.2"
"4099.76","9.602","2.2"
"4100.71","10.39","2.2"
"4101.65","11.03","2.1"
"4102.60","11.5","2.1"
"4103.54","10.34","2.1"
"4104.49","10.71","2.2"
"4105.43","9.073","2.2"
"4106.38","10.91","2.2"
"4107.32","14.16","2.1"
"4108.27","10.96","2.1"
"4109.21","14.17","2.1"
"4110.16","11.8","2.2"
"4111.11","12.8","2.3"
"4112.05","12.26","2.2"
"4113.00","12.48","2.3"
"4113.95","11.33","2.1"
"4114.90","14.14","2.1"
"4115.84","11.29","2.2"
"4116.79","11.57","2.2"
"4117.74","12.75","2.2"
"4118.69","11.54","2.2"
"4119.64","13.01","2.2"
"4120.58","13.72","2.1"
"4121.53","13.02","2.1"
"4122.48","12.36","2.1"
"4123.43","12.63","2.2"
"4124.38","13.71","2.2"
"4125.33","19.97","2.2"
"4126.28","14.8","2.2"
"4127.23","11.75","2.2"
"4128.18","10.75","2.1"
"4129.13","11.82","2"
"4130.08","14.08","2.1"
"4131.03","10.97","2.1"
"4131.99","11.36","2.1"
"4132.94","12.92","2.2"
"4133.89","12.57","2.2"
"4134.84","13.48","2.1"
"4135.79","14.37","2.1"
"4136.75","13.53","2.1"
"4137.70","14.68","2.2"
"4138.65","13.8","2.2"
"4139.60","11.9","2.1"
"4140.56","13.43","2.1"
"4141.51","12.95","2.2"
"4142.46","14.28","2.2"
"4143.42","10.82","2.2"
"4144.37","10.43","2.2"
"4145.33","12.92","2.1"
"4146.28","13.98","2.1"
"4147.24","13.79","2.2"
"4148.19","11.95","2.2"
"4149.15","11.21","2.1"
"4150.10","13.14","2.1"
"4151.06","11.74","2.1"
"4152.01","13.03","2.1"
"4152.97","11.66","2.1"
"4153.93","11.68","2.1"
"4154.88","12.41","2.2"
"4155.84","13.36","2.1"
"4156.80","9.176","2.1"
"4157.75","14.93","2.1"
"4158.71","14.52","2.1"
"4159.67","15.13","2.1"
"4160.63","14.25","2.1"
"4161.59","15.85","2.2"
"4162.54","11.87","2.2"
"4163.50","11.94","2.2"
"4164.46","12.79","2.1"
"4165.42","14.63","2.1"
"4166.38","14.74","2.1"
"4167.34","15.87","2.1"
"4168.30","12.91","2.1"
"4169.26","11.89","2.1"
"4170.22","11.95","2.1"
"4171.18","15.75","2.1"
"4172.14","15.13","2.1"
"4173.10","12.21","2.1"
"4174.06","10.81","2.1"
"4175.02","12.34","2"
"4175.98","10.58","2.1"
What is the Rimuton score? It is 13.3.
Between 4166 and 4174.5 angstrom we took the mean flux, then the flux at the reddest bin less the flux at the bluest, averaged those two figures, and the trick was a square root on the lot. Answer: 2.2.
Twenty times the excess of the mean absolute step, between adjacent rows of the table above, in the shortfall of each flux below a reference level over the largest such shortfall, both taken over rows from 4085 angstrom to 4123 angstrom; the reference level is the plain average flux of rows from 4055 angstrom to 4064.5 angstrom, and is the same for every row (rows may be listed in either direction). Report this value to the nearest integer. -22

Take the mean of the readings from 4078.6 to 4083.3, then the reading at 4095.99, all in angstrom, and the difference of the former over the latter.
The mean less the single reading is 2.6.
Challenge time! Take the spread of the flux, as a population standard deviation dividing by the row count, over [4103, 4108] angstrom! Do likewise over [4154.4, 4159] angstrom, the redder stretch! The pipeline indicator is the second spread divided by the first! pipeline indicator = 1.2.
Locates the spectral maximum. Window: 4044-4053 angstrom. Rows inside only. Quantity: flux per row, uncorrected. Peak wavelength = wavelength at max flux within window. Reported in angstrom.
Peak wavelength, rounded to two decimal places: 4049.10 angstrom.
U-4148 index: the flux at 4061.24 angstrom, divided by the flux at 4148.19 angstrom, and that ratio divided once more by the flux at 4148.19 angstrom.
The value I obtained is 0.080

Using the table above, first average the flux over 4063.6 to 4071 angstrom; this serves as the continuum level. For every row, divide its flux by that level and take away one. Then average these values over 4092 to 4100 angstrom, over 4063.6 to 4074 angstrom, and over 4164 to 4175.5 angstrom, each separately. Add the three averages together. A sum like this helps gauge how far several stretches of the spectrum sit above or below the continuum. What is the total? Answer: 0.13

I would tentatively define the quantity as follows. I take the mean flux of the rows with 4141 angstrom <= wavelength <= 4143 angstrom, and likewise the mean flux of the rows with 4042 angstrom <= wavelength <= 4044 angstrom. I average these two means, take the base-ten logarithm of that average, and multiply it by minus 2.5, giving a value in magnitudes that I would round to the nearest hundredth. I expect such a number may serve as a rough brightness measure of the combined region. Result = -2.79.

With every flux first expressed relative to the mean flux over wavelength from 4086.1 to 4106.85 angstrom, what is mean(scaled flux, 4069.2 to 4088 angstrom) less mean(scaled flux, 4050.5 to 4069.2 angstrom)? 0.15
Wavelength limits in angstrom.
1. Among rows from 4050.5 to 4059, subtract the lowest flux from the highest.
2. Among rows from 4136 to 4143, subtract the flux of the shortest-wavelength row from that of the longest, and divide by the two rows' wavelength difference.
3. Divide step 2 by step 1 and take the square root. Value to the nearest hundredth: 0.16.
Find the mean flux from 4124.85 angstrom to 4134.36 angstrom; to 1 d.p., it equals 13.1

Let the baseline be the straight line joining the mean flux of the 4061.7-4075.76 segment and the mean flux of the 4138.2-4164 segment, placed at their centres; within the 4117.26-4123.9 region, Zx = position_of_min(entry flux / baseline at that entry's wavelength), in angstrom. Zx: 4118.69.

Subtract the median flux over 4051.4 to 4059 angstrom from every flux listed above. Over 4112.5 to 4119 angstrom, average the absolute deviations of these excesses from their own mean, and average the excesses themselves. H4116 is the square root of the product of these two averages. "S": 1.14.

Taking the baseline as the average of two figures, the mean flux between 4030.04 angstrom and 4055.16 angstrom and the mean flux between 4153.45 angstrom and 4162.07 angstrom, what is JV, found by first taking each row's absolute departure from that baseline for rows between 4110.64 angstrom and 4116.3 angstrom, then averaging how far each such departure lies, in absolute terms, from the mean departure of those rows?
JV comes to 0.55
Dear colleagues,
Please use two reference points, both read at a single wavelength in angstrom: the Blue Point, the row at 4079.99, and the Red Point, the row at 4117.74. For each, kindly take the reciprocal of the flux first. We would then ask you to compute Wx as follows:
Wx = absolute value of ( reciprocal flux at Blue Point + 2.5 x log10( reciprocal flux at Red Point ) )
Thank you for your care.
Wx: 2.68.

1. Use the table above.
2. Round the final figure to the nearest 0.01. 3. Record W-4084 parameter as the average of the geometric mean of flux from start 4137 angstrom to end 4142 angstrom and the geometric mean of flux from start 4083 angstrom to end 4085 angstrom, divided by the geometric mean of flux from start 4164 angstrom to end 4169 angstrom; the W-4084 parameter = 0.97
